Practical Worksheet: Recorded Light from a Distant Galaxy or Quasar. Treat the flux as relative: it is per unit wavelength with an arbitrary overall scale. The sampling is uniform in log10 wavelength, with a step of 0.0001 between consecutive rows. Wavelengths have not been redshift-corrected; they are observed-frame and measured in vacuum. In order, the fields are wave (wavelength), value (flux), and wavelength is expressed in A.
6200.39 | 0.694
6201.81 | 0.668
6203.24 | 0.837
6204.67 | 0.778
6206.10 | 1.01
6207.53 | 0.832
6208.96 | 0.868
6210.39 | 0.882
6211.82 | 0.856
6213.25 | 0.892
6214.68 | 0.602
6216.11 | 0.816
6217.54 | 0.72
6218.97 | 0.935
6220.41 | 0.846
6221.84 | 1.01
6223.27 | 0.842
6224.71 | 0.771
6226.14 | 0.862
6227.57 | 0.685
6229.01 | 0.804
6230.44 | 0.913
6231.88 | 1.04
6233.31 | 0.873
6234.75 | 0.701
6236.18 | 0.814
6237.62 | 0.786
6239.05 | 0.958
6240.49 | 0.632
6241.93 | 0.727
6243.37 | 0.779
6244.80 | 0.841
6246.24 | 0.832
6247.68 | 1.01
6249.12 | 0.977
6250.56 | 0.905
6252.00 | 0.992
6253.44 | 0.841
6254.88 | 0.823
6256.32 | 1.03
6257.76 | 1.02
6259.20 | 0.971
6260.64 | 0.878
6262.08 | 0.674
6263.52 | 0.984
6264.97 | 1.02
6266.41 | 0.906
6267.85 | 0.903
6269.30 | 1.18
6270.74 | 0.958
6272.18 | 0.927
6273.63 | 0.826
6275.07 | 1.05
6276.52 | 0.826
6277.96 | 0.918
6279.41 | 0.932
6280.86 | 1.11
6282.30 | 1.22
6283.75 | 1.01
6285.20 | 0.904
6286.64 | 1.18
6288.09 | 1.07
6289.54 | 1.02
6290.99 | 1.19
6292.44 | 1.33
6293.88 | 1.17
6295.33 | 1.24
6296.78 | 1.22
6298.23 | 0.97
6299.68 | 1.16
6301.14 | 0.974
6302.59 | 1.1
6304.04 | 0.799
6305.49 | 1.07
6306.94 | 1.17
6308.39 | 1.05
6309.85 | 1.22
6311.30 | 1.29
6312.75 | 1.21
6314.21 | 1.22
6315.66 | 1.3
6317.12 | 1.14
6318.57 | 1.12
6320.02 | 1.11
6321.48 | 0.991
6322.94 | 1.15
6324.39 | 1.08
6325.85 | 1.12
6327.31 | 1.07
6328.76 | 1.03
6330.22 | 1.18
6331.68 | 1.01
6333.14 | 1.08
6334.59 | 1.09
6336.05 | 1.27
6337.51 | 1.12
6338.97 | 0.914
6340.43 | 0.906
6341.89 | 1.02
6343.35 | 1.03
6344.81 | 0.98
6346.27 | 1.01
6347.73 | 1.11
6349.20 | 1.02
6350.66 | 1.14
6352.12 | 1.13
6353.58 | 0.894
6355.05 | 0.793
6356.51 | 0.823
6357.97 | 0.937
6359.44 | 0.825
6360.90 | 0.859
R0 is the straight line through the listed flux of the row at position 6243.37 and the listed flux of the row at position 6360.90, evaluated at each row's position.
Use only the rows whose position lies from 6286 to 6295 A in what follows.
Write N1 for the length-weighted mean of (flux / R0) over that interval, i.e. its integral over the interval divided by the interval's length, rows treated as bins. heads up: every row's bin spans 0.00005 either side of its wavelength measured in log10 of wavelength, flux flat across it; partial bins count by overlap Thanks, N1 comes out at 1.43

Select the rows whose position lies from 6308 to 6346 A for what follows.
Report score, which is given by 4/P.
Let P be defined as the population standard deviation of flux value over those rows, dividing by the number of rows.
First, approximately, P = 0.105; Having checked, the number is 38.2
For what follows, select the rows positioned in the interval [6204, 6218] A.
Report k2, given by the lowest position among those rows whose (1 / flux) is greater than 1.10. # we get 6204.67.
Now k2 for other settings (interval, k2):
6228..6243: 6229.01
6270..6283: 6273.63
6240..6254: 6240.49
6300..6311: 6304.04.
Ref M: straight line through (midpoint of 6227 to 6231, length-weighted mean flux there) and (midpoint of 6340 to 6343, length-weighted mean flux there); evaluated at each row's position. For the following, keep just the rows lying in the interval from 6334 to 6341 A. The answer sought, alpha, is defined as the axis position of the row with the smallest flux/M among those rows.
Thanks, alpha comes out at 6340.43 A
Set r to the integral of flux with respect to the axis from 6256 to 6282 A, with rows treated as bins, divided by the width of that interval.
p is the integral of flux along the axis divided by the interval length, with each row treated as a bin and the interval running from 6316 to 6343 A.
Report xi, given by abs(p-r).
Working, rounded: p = 1.08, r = 0.95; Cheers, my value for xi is 0.13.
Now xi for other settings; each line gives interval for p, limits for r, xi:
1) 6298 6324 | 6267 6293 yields 0.09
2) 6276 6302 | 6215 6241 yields 0.25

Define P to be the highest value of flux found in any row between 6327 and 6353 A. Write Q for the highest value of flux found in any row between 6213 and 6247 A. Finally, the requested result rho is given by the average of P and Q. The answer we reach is 1.155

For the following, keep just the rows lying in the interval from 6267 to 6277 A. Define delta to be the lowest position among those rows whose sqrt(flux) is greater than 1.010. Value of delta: 6269.30 A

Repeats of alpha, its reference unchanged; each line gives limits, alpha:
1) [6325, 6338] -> 6331.68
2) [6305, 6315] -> 6308.39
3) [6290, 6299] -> 6298.23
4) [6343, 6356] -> 6355.05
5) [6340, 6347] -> 6340.43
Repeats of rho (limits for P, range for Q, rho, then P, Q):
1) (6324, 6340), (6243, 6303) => 1.300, 1.27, 1.33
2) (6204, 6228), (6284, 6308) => 1.170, 1.01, 1.33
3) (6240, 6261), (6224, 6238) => 1.035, 1.03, 1.04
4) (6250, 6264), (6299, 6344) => 1.165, 1.03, 1.3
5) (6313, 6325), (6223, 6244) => 1.170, 1.3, 1.04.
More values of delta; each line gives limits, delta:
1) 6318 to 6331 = 6318.57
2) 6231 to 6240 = 6231.88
